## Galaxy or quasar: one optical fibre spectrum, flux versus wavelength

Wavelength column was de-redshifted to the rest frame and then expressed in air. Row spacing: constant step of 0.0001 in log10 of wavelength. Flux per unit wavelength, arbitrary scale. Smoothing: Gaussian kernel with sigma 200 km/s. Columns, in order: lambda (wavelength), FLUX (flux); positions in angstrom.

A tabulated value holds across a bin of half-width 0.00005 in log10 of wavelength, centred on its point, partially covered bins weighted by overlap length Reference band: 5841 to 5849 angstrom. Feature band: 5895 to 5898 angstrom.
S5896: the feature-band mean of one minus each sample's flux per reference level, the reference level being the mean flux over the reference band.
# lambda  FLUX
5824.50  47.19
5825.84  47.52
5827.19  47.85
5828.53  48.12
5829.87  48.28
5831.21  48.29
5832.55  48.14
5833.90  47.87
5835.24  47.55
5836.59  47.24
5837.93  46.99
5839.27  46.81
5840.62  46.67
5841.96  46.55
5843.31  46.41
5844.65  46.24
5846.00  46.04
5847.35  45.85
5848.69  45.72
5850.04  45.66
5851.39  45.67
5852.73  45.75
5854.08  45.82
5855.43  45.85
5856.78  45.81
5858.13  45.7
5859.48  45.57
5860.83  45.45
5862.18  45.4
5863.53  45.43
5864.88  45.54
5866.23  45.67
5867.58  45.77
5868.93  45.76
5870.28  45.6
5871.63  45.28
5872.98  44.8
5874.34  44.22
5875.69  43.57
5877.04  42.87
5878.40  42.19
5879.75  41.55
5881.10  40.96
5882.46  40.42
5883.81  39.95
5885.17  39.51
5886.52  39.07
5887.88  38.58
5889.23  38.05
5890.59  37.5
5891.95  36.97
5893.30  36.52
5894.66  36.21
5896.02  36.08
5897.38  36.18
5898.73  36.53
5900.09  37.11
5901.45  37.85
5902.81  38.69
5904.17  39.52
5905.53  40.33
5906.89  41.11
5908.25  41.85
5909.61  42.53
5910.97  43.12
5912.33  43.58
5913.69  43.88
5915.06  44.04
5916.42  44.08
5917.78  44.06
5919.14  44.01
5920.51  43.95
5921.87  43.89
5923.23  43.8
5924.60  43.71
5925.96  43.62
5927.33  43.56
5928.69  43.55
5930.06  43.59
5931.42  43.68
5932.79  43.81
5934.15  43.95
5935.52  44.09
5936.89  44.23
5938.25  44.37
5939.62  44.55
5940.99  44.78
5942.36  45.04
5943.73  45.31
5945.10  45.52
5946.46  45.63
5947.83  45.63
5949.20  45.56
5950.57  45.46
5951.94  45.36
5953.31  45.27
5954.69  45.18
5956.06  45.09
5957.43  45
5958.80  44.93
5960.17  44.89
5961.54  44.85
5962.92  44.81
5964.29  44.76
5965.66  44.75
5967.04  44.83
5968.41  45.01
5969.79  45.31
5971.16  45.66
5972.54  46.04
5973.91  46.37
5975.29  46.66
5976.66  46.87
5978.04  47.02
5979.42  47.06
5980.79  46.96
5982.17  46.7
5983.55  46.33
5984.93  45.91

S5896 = 0.22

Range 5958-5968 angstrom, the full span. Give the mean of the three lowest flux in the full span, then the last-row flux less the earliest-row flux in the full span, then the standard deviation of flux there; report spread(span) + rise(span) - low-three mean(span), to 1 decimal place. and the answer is -44.8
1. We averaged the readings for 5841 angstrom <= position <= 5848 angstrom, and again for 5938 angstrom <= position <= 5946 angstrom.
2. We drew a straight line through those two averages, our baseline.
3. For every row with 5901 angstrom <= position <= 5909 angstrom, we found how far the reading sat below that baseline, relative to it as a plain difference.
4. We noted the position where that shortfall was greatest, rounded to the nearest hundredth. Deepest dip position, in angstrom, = 5901.45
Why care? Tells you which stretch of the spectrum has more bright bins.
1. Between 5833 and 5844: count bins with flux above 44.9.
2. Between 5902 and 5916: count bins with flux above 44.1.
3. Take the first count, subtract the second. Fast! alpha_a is 8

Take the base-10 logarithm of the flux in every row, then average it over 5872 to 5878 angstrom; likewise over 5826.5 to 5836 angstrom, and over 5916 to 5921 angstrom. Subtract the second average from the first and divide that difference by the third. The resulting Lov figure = -0.024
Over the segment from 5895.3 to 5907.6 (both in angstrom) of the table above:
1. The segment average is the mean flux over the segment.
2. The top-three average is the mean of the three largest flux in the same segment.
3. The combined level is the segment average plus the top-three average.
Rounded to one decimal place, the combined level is 78.5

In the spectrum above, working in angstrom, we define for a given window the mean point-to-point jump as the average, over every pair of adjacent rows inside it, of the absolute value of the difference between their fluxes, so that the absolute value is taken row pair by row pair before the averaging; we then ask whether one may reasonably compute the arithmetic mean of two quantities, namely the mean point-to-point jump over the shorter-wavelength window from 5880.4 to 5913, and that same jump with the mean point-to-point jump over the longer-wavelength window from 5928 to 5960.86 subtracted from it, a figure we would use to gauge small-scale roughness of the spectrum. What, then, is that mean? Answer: 0.48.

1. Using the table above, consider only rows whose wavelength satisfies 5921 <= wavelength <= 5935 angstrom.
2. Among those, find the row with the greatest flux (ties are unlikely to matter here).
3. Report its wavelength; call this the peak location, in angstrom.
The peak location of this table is 5934.15 angstrom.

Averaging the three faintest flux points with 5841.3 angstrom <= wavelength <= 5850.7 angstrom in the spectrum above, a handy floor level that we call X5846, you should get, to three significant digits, 45.7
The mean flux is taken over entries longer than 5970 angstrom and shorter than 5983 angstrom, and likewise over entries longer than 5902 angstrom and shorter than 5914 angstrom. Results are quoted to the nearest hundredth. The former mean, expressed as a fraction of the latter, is 1.12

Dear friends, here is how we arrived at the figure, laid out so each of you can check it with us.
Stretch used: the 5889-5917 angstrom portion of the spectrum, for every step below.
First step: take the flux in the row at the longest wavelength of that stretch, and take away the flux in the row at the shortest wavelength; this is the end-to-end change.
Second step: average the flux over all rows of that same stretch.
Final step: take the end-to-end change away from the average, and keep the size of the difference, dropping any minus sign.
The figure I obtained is 34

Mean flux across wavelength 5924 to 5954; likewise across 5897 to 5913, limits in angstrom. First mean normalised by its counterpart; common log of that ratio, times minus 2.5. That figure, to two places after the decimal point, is -0.12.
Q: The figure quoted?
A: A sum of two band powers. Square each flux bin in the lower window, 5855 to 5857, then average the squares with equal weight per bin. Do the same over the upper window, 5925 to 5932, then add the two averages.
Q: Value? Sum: 4001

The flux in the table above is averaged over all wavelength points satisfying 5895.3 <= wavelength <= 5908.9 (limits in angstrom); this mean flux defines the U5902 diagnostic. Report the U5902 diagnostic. 38.5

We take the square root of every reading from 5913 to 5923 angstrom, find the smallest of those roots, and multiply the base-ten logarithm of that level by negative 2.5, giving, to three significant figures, -2.05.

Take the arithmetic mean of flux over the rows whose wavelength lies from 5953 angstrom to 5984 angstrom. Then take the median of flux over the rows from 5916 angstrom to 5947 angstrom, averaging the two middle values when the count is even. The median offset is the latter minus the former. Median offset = -2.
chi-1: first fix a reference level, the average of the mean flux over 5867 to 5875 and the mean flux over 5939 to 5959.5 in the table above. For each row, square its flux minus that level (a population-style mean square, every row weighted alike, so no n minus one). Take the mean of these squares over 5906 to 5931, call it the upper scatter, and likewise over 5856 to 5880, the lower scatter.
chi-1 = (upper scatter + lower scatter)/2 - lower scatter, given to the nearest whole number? 1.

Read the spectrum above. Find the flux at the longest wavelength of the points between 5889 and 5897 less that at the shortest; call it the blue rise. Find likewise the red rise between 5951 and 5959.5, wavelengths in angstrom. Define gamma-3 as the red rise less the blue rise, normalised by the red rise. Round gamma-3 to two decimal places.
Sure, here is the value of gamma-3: -3.58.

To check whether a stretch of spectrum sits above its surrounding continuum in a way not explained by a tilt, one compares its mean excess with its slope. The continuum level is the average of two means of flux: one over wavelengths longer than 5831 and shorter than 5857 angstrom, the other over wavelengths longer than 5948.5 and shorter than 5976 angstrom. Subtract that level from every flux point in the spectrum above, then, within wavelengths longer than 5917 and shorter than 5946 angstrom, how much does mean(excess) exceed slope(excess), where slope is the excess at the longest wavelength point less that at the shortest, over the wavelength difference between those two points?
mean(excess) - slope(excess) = -1.8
